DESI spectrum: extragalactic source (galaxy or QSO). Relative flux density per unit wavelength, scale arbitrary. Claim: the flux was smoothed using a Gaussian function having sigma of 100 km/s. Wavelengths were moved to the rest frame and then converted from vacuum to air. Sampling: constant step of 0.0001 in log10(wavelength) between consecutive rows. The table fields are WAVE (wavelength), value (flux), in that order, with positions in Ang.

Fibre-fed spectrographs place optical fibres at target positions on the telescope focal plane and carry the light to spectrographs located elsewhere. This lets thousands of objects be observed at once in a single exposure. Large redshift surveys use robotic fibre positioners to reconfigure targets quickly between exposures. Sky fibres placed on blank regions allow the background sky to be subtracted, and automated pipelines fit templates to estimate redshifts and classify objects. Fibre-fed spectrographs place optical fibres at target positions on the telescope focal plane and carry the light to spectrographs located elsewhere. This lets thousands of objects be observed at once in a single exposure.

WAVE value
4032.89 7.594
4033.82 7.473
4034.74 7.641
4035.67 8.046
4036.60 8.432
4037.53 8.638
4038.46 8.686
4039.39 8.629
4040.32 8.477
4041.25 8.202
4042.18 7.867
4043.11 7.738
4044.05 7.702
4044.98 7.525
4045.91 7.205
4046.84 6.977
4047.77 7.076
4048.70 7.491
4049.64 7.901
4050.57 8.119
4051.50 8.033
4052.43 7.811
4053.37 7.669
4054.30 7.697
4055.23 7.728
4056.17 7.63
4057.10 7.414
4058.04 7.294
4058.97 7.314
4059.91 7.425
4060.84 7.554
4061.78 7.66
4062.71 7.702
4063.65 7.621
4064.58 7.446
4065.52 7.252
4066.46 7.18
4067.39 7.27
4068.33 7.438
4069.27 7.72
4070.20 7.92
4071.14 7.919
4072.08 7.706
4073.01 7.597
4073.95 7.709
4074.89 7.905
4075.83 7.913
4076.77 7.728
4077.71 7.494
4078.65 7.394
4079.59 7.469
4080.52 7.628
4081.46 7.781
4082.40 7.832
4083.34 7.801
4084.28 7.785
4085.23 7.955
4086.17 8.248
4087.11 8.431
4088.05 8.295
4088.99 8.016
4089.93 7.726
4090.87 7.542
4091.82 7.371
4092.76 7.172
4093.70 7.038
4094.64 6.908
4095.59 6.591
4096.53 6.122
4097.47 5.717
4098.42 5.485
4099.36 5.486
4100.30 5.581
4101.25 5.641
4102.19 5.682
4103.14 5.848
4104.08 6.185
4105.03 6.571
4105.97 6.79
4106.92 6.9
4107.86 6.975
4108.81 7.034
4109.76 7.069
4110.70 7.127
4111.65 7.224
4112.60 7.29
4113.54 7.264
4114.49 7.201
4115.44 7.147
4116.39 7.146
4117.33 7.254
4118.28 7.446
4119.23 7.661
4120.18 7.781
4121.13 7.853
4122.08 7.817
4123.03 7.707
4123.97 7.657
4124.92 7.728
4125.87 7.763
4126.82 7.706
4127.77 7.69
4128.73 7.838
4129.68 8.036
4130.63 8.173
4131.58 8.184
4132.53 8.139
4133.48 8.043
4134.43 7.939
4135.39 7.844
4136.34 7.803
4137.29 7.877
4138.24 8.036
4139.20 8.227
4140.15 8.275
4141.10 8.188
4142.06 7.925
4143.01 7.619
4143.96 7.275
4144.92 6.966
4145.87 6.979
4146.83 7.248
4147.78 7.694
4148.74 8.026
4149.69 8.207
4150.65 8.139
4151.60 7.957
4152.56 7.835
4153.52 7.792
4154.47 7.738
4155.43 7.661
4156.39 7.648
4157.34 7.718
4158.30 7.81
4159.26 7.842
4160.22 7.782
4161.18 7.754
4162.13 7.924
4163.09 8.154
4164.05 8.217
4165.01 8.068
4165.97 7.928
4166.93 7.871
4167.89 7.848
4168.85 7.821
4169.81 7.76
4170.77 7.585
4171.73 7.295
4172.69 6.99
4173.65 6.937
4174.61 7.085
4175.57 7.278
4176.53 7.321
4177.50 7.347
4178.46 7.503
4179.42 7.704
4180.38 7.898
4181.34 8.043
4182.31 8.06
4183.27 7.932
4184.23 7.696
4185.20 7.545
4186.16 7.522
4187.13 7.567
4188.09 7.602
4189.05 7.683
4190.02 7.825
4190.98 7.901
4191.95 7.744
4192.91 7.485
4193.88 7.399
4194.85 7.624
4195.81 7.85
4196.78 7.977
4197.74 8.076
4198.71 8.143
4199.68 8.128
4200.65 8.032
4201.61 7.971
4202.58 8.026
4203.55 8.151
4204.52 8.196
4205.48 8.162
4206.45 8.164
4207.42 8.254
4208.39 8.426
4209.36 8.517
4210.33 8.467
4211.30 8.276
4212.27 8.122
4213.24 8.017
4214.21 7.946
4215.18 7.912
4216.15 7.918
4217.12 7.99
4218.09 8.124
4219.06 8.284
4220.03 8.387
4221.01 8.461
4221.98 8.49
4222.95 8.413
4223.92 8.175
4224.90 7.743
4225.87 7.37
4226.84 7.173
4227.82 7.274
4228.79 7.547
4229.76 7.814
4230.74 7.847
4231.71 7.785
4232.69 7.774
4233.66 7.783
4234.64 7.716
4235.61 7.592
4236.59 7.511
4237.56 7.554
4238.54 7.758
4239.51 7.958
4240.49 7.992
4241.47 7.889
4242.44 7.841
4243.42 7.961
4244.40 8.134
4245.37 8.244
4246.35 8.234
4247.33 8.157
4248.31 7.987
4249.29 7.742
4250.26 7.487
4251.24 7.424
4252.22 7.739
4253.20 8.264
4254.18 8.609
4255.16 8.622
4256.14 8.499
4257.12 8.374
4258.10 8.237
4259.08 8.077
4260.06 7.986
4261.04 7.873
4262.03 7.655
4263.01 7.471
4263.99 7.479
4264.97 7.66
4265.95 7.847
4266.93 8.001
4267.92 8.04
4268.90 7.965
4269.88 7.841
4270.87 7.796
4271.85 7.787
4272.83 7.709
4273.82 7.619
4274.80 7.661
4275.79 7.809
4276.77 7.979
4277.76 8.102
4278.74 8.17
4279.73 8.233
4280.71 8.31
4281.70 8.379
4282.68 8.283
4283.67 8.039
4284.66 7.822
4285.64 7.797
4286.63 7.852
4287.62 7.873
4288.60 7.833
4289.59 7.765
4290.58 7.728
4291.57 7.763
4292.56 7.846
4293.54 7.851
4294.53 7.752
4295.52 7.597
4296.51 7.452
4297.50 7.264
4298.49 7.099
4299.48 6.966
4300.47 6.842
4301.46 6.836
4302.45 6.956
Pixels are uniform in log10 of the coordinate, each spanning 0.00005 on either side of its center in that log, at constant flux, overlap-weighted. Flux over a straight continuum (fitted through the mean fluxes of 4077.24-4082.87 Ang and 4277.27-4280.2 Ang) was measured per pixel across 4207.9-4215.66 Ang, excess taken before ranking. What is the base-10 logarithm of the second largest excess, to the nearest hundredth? -0.31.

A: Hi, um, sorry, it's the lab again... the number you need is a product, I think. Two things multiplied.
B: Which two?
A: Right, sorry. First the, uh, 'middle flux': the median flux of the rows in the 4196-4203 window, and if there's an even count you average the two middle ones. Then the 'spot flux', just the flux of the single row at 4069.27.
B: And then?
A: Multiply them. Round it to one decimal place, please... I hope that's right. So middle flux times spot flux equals 62.0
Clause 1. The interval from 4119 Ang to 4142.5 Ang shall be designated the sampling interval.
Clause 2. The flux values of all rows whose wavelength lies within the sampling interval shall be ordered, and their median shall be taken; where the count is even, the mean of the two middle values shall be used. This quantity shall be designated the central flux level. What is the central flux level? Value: 7.85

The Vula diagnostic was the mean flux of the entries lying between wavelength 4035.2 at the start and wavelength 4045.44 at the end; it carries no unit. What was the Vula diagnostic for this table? 8.2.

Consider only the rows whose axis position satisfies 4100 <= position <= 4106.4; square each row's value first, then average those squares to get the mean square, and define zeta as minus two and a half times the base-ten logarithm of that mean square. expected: -3.91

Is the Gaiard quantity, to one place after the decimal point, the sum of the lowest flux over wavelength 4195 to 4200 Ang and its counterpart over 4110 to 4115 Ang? 15.0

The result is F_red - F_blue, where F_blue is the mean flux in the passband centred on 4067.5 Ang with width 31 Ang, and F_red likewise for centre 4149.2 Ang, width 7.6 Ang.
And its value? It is 0.16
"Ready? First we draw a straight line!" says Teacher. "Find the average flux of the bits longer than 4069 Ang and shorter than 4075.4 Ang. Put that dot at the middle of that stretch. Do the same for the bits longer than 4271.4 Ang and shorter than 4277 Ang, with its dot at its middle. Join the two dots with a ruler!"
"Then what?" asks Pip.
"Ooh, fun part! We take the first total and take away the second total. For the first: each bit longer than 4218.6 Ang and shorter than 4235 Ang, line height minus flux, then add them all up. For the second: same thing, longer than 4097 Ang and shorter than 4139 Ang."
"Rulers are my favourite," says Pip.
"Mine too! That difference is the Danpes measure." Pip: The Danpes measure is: -27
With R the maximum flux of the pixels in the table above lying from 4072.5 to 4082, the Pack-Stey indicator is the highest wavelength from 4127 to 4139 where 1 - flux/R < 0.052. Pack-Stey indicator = 4138.24 Ang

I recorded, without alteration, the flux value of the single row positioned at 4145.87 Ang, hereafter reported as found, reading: 6.979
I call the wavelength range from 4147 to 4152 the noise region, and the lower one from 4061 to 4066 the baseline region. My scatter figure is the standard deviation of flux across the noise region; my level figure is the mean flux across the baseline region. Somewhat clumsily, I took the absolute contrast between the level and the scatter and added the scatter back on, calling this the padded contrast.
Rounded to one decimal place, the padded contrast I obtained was 7.5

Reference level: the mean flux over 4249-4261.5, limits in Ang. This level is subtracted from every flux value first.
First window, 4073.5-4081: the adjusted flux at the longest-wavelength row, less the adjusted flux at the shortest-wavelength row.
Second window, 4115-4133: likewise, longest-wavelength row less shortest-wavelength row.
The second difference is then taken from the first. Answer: -1.1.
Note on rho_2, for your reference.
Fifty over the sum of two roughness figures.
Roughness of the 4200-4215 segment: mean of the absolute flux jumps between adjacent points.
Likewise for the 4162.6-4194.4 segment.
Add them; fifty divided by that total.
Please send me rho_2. 238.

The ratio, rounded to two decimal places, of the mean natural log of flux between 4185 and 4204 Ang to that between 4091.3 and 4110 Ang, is 1.11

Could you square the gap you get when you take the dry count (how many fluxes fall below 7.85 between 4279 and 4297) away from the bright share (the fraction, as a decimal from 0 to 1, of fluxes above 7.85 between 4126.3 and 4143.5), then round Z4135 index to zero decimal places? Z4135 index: 87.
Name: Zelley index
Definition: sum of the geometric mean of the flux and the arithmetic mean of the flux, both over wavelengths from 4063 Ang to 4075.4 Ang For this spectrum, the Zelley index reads 15.2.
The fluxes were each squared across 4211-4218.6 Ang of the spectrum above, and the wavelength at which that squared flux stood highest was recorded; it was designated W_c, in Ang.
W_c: 4211.30 Ang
